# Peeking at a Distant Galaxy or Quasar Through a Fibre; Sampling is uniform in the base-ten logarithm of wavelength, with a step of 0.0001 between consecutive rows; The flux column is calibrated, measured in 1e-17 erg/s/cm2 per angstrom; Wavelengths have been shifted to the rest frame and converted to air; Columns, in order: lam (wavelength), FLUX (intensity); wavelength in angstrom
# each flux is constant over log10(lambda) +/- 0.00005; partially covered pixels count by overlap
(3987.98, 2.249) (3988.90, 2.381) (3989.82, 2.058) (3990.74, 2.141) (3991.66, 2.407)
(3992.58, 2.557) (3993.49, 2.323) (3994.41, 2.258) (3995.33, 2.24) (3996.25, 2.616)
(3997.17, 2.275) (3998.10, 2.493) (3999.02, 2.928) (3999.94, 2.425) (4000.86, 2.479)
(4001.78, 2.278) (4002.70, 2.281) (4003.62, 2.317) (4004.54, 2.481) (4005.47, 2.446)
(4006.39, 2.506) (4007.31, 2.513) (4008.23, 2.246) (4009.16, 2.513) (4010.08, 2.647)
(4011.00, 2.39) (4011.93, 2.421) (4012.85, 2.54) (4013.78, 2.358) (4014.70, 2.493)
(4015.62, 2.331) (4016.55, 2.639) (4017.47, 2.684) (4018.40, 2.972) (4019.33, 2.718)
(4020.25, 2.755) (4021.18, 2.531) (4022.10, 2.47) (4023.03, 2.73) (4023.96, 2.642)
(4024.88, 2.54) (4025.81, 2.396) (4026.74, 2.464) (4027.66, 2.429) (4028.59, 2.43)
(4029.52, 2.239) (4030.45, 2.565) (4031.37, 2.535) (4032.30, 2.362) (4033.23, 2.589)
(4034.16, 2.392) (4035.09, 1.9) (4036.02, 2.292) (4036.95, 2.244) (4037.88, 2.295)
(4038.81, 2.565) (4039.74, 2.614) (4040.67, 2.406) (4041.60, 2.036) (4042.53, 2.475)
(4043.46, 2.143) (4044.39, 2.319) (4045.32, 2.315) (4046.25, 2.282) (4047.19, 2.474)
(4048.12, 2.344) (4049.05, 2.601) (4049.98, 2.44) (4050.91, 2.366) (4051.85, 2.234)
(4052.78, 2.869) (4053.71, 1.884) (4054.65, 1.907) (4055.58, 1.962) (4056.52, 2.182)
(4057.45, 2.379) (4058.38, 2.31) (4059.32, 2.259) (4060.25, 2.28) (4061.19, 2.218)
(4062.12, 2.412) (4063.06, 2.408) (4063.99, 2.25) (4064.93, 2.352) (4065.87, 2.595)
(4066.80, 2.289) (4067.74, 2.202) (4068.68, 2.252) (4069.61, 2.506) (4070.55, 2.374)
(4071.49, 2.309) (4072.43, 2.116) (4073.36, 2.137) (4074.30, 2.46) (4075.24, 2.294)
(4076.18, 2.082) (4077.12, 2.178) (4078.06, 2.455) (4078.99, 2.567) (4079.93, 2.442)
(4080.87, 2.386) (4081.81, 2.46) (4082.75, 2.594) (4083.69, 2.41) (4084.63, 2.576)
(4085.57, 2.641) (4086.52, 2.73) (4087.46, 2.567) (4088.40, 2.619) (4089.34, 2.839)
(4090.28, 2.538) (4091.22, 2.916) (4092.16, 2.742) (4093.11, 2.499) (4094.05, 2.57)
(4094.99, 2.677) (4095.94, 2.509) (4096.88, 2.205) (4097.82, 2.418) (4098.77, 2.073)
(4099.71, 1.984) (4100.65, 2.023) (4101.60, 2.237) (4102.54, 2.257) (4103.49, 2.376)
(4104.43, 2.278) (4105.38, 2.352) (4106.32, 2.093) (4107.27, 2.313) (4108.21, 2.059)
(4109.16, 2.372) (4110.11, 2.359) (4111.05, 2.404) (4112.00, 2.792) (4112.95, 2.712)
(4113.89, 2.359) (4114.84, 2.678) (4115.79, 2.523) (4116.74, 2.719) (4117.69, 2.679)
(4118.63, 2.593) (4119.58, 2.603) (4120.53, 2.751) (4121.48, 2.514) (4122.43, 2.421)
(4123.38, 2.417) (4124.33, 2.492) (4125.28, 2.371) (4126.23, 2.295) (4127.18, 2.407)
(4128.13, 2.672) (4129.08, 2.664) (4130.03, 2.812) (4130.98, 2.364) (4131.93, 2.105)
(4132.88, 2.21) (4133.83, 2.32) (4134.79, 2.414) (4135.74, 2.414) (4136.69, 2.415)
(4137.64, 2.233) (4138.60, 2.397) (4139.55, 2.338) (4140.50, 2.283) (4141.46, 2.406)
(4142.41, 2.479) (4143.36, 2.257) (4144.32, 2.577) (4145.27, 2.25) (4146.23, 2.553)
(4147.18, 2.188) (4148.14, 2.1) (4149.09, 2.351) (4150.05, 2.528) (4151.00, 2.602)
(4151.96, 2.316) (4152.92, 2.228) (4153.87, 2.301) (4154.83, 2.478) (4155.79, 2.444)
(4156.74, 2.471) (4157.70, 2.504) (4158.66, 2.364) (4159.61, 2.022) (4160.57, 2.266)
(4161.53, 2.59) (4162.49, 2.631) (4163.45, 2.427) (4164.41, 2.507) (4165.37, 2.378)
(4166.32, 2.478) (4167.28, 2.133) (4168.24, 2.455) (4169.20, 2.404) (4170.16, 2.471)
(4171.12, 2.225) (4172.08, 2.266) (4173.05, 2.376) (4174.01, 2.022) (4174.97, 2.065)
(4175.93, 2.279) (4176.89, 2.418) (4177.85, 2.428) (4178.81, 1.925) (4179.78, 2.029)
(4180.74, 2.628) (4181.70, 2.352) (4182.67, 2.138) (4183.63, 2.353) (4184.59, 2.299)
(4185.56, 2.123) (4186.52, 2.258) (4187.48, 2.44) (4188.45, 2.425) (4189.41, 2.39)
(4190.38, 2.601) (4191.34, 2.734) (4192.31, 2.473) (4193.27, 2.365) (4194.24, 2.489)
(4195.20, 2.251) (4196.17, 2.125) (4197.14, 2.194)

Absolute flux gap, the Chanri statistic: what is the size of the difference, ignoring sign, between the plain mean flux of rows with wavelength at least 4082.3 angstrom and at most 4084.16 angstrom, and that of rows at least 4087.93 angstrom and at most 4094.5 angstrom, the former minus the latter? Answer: 0.17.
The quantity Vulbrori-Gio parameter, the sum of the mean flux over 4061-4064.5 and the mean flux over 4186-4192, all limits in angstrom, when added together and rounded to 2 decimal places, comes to 4.80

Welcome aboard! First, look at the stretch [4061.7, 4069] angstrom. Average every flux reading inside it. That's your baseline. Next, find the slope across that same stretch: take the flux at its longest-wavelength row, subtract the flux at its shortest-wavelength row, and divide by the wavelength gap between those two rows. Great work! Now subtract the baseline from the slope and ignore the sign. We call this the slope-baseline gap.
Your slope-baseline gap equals 2.37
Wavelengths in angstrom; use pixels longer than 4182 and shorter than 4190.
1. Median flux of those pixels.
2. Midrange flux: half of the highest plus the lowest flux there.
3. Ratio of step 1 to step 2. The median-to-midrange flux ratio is 1.02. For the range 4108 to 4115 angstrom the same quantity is 0.98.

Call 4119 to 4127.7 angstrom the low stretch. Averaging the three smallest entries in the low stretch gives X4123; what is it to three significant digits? 2.36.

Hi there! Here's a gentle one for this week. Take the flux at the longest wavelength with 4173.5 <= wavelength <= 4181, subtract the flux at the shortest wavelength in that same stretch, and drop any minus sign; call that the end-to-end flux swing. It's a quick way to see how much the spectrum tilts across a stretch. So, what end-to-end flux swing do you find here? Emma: 0.61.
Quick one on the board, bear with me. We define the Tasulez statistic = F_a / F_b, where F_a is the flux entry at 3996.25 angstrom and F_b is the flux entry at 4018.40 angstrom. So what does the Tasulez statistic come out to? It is 0.88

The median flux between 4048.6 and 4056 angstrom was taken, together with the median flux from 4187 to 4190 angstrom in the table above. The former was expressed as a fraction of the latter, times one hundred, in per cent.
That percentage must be 95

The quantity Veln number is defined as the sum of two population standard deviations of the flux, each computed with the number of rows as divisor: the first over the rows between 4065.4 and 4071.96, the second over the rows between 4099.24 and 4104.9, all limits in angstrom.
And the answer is 0.27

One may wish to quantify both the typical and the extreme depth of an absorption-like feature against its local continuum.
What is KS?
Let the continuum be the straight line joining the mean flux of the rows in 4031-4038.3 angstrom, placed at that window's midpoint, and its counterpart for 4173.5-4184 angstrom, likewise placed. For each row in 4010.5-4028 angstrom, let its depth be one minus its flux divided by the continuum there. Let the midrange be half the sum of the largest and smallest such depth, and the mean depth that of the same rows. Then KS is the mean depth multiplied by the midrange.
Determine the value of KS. 0.013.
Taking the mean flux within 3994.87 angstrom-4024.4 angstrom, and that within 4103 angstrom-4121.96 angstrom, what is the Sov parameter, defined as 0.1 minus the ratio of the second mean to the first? -0.89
